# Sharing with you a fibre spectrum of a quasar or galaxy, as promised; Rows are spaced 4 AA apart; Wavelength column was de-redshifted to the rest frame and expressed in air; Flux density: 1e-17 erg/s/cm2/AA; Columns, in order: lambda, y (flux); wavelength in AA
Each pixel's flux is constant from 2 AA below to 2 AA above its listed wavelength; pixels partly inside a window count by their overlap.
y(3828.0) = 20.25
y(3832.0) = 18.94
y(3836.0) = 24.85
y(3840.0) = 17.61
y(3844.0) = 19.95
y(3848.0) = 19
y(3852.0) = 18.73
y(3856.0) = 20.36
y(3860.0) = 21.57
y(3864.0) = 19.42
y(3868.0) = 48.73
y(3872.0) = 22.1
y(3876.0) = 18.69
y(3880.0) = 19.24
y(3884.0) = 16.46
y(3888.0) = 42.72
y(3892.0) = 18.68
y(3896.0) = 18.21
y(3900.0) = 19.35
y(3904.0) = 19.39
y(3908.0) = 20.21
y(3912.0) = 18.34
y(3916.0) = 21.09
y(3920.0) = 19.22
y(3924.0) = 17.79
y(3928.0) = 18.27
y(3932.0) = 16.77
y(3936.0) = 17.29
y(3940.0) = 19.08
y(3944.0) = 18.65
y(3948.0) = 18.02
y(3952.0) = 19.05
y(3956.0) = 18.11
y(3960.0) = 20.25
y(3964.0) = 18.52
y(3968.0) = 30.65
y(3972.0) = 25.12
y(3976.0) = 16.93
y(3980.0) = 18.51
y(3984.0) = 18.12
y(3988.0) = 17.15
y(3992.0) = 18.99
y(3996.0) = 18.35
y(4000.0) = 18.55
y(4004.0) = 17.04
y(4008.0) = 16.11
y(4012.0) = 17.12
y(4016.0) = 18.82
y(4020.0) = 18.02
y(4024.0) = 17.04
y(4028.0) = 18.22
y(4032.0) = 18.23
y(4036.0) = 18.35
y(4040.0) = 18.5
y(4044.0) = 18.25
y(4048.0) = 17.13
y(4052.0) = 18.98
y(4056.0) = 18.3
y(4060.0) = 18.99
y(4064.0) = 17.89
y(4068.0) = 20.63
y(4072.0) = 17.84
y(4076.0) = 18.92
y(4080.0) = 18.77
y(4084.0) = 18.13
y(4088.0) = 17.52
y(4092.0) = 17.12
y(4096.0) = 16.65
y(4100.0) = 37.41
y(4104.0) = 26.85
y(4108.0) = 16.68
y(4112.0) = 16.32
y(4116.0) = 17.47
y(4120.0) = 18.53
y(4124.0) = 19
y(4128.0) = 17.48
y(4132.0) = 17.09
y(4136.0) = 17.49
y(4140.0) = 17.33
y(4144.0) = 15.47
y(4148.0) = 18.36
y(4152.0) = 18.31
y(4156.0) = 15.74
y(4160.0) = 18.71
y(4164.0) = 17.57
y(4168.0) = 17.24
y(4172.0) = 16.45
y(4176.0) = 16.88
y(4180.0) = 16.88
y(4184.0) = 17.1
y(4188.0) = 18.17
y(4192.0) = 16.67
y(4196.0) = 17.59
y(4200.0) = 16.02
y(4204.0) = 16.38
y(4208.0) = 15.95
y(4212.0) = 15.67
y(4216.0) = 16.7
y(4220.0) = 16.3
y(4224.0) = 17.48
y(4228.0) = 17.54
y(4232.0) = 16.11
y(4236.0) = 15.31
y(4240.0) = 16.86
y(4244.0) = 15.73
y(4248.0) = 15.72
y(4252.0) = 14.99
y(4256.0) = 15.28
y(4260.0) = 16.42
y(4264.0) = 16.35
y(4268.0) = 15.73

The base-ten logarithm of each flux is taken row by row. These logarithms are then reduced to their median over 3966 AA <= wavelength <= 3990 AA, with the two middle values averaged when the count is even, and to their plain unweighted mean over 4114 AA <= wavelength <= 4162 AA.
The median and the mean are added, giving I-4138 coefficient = 2.51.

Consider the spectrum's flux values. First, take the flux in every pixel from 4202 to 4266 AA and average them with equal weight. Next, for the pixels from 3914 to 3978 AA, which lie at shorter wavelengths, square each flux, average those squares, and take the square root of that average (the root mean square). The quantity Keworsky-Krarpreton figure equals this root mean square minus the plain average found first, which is 3.8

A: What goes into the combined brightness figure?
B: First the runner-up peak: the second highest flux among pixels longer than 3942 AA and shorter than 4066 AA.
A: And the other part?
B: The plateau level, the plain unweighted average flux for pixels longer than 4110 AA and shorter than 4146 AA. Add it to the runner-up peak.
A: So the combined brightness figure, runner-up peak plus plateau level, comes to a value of 42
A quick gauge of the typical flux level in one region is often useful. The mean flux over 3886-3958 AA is 20.0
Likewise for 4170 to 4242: 16.7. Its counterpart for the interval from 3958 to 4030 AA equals 19.1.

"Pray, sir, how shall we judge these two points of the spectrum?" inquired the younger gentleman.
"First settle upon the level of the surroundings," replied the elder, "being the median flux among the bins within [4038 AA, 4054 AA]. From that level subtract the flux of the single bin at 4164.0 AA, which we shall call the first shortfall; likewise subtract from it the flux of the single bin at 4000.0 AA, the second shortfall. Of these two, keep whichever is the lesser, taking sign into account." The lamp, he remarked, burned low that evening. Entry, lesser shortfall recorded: -0.2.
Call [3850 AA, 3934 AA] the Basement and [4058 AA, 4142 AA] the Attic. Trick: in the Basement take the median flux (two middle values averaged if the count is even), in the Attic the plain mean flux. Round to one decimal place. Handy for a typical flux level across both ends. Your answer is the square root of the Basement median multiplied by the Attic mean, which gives 19.2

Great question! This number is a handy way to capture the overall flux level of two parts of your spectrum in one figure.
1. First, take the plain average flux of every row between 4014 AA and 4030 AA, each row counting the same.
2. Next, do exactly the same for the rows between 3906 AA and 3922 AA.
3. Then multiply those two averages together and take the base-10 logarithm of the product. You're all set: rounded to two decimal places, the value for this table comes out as 2.55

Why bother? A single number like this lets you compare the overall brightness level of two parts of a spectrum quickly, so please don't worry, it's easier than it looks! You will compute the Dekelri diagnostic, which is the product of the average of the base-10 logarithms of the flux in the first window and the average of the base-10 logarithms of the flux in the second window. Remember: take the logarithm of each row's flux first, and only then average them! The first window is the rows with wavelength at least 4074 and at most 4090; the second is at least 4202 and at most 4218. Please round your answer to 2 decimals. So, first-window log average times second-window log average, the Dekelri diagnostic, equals 1.53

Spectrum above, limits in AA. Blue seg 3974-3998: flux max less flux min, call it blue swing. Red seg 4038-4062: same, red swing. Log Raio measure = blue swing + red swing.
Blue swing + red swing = 3.9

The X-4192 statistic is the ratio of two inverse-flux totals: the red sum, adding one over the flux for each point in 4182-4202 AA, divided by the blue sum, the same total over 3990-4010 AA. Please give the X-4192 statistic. 1.04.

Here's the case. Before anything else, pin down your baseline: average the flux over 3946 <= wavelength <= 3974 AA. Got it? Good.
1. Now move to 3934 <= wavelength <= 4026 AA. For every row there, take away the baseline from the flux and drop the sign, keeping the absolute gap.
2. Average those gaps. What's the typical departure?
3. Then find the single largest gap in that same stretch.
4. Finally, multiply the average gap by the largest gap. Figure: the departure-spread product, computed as 33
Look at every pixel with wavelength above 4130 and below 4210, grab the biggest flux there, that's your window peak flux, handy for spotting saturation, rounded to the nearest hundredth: 18.71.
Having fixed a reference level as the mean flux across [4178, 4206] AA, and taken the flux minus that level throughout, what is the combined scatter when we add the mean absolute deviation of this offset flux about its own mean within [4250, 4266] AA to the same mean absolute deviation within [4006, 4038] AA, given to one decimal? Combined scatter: 1.4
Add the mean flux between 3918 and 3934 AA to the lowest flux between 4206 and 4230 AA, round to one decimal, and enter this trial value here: 33.7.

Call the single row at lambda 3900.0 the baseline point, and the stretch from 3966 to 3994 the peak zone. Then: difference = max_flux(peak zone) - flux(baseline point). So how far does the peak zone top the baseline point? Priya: 11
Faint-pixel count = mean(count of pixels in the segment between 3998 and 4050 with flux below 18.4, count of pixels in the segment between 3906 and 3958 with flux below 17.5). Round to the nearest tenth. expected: 6.0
